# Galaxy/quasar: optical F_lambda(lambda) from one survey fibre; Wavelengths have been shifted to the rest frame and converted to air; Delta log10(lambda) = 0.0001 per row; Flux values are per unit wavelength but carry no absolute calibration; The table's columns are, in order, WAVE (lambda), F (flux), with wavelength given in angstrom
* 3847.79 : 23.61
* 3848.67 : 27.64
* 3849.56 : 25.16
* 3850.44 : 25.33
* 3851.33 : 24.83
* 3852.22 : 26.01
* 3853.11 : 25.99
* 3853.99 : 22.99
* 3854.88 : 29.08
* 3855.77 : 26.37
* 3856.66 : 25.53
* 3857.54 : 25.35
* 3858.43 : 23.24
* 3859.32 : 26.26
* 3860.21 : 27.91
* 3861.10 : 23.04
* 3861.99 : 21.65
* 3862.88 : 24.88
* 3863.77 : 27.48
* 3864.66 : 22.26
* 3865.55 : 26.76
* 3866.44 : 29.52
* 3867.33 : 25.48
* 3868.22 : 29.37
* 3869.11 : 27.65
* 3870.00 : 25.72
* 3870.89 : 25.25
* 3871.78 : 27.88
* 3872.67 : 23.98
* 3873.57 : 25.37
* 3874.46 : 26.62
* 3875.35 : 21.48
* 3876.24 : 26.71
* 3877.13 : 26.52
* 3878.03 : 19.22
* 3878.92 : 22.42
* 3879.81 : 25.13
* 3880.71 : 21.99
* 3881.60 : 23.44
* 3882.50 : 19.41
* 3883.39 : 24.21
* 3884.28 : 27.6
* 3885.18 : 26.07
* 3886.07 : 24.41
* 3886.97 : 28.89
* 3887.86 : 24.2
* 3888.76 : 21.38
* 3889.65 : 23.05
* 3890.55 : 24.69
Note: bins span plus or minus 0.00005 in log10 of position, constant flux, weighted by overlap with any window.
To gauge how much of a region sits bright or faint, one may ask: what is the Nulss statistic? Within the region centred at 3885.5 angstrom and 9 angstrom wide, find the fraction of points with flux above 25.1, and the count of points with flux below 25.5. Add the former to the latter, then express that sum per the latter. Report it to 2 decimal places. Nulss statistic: 1.04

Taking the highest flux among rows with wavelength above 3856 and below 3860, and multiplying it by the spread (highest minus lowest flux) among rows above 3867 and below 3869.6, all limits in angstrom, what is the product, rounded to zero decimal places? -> 102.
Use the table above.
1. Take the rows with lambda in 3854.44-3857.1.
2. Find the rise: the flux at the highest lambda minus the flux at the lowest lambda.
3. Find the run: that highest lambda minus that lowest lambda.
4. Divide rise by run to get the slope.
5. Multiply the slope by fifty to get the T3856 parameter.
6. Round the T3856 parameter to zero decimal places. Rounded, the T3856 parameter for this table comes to -100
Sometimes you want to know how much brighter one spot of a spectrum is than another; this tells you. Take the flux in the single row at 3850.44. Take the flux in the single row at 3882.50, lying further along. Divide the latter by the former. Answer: 0.77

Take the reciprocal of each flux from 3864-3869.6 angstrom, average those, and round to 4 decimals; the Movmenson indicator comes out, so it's 0.0376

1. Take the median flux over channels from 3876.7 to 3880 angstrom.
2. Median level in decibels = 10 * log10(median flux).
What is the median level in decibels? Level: 13.8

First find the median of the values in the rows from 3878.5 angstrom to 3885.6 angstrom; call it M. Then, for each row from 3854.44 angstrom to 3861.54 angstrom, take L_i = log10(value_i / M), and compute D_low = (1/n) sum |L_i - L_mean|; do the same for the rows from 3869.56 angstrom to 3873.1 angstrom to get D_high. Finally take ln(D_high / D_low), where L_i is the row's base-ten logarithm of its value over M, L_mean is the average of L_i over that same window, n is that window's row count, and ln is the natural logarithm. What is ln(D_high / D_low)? -0.36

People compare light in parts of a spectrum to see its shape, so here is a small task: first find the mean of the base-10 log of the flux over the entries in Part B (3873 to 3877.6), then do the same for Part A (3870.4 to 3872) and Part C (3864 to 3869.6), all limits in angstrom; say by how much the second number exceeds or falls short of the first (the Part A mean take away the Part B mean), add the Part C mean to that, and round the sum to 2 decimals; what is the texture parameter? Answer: 1.45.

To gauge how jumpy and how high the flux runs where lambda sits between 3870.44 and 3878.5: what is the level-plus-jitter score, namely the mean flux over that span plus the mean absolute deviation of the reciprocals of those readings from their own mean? 24.8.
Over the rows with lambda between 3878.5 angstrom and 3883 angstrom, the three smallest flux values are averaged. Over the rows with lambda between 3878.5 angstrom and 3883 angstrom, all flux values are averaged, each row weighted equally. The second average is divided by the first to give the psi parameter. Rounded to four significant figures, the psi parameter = 1.057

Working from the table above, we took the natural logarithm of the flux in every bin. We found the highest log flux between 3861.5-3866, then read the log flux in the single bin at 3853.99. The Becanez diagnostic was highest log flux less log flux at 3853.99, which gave 0.18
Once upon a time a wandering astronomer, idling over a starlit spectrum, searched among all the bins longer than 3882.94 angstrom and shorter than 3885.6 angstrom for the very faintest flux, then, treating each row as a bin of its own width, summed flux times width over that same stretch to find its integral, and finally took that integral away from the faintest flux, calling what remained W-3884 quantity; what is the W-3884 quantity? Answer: -45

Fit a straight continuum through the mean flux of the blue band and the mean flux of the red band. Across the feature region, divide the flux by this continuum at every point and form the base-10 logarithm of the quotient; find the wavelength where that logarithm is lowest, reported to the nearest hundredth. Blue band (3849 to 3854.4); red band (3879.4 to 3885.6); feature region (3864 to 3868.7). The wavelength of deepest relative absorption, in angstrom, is 3864.66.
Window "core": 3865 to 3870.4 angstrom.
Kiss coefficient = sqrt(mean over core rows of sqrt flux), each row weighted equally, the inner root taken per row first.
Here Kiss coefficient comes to 2.29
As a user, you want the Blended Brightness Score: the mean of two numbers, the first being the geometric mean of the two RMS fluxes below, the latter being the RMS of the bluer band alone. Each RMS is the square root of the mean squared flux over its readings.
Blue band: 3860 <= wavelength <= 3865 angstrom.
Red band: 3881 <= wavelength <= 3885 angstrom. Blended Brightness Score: 24.5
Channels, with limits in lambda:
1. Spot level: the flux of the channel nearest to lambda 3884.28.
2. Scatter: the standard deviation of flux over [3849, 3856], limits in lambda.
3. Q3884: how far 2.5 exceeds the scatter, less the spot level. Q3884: -27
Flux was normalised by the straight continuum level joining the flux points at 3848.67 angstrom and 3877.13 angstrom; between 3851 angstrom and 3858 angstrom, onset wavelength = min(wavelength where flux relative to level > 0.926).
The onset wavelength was 3852.22 angstrom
